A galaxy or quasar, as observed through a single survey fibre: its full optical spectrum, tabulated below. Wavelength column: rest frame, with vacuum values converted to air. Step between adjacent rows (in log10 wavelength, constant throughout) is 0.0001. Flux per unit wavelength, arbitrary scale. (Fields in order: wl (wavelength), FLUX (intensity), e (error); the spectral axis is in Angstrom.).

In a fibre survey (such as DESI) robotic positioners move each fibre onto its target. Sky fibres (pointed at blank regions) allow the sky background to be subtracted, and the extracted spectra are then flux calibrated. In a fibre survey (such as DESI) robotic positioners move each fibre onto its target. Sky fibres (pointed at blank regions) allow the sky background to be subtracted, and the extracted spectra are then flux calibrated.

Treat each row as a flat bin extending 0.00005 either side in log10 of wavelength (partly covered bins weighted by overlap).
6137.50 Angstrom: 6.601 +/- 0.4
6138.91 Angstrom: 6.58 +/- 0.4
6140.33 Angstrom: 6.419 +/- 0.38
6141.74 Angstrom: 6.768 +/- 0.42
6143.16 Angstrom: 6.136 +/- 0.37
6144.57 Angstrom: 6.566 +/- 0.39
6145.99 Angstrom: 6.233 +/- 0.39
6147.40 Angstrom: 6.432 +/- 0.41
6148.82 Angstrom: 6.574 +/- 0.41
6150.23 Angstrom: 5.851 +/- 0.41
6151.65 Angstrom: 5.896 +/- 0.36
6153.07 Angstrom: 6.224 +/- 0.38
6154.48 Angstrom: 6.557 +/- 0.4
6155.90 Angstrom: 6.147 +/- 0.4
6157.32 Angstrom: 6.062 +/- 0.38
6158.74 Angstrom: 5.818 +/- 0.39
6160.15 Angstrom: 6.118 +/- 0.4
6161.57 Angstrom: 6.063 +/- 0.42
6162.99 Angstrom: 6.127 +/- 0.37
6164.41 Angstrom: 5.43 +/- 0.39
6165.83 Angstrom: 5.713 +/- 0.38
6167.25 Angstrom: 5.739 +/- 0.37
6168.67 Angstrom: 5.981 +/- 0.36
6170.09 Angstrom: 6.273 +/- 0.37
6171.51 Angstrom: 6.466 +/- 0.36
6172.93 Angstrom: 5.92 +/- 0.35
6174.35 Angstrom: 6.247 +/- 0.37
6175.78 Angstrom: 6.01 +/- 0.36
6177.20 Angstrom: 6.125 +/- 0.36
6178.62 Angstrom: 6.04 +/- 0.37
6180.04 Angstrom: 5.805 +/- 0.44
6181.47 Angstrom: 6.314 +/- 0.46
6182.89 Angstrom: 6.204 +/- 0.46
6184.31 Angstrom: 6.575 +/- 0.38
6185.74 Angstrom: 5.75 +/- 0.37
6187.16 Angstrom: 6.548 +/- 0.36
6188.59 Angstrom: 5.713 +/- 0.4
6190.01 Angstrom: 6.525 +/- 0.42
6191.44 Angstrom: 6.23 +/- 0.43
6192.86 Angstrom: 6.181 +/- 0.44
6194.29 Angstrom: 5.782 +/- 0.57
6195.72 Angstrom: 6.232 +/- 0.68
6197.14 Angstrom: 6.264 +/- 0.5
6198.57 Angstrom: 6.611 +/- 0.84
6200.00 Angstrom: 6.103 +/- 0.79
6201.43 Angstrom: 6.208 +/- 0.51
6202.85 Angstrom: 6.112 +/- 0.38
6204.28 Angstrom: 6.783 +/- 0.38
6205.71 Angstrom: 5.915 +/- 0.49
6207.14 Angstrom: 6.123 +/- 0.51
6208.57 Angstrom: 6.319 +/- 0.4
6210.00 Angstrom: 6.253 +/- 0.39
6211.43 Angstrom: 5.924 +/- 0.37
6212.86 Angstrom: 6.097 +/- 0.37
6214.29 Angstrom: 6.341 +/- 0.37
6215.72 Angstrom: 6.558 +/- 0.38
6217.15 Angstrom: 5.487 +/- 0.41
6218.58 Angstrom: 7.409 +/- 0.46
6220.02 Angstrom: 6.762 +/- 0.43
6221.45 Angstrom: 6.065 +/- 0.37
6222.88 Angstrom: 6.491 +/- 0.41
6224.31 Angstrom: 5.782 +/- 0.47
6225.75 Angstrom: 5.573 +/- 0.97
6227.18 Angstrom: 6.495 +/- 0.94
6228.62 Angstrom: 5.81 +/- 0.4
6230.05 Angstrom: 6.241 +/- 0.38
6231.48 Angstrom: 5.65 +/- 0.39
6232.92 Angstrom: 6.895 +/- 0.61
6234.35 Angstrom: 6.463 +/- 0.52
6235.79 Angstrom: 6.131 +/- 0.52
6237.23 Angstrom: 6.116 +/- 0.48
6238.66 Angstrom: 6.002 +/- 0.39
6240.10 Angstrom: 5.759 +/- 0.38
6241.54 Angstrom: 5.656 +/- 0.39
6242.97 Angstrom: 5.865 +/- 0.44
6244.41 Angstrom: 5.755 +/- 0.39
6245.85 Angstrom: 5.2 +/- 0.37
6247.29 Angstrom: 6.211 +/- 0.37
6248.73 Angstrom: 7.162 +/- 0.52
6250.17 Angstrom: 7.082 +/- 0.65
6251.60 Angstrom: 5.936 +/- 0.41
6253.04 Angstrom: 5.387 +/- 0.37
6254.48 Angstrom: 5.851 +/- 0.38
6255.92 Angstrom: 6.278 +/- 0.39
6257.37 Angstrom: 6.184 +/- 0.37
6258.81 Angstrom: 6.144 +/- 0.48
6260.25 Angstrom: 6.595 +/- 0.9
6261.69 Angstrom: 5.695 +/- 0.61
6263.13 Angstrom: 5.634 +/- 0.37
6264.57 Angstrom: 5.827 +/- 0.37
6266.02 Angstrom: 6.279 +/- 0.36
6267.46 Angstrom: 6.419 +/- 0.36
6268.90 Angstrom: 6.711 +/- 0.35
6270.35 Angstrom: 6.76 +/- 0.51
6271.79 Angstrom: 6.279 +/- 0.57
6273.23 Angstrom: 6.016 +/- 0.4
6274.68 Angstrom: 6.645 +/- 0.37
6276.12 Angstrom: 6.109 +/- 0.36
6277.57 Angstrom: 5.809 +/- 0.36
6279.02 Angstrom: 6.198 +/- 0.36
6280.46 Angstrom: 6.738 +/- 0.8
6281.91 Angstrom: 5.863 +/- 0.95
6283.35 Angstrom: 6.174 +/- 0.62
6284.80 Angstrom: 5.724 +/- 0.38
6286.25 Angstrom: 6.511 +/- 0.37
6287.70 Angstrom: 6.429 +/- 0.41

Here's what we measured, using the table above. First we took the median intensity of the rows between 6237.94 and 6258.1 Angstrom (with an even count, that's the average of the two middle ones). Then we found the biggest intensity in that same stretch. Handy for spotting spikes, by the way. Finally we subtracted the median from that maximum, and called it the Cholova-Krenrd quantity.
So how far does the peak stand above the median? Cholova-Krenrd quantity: 1.3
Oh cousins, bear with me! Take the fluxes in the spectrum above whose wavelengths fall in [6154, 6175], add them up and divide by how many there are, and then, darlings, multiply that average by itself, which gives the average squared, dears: 36.5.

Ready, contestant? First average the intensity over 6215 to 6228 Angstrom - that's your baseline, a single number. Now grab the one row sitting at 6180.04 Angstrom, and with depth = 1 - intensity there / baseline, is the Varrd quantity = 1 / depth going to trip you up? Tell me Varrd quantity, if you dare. 13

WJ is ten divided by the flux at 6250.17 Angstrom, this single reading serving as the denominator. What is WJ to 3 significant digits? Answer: 1.41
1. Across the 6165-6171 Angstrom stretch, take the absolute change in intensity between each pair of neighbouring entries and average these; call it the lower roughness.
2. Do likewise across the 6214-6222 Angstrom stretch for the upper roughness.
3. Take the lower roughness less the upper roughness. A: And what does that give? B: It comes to -0.7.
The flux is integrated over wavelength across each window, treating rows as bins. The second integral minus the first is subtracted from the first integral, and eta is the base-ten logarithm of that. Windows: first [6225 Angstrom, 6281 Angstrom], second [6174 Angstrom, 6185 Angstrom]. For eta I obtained 2.8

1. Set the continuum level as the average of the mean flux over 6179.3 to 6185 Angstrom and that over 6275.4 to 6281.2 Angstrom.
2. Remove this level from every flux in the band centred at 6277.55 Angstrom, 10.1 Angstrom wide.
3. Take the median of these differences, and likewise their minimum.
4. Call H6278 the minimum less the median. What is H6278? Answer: -0.30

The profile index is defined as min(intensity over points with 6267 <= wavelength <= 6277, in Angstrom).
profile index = 6.016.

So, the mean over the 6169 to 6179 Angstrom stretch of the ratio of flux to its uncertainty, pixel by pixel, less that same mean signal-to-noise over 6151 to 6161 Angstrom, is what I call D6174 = 1.2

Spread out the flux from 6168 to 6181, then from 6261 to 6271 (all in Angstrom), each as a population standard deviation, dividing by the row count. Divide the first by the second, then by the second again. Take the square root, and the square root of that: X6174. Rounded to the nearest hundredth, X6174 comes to 1.00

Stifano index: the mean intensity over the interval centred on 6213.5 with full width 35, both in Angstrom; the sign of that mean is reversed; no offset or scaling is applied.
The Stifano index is -6.24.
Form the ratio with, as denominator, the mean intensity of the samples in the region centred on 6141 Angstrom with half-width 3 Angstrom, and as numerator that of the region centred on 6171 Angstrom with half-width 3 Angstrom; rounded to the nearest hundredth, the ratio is 0.95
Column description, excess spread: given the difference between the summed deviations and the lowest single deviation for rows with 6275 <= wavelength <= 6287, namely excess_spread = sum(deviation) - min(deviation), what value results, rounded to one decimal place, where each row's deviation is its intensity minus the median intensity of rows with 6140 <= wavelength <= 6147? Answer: -1.5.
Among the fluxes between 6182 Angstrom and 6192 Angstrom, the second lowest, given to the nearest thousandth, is 5.750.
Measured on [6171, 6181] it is 5.920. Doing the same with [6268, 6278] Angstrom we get 6.016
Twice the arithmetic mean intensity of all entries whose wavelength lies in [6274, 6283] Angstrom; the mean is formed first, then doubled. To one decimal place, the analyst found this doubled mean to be 12.5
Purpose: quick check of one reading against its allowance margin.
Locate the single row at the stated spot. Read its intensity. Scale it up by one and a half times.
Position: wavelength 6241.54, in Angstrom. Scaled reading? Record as 8.5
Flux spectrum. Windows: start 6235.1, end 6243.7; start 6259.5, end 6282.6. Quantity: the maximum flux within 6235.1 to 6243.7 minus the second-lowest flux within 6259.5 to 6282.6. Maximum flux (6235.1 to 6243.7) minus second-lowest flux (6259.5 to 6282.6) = 0.44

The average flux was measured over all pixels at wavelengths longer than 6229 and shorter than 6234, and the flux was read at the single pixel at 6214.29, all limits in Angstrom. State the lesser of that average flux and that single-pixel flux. 6.26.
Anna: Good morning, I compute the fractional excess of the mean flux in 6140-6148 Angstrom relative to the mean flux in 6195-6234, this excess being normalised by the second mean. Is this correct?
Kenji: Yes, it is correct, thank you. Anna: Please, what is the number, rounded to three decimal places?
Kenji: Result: 0.030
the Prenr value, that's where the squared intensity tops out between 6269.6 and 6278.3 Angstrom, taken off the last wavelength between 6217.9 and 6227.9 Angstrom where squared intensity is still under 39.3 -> -44.6 Angstrom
